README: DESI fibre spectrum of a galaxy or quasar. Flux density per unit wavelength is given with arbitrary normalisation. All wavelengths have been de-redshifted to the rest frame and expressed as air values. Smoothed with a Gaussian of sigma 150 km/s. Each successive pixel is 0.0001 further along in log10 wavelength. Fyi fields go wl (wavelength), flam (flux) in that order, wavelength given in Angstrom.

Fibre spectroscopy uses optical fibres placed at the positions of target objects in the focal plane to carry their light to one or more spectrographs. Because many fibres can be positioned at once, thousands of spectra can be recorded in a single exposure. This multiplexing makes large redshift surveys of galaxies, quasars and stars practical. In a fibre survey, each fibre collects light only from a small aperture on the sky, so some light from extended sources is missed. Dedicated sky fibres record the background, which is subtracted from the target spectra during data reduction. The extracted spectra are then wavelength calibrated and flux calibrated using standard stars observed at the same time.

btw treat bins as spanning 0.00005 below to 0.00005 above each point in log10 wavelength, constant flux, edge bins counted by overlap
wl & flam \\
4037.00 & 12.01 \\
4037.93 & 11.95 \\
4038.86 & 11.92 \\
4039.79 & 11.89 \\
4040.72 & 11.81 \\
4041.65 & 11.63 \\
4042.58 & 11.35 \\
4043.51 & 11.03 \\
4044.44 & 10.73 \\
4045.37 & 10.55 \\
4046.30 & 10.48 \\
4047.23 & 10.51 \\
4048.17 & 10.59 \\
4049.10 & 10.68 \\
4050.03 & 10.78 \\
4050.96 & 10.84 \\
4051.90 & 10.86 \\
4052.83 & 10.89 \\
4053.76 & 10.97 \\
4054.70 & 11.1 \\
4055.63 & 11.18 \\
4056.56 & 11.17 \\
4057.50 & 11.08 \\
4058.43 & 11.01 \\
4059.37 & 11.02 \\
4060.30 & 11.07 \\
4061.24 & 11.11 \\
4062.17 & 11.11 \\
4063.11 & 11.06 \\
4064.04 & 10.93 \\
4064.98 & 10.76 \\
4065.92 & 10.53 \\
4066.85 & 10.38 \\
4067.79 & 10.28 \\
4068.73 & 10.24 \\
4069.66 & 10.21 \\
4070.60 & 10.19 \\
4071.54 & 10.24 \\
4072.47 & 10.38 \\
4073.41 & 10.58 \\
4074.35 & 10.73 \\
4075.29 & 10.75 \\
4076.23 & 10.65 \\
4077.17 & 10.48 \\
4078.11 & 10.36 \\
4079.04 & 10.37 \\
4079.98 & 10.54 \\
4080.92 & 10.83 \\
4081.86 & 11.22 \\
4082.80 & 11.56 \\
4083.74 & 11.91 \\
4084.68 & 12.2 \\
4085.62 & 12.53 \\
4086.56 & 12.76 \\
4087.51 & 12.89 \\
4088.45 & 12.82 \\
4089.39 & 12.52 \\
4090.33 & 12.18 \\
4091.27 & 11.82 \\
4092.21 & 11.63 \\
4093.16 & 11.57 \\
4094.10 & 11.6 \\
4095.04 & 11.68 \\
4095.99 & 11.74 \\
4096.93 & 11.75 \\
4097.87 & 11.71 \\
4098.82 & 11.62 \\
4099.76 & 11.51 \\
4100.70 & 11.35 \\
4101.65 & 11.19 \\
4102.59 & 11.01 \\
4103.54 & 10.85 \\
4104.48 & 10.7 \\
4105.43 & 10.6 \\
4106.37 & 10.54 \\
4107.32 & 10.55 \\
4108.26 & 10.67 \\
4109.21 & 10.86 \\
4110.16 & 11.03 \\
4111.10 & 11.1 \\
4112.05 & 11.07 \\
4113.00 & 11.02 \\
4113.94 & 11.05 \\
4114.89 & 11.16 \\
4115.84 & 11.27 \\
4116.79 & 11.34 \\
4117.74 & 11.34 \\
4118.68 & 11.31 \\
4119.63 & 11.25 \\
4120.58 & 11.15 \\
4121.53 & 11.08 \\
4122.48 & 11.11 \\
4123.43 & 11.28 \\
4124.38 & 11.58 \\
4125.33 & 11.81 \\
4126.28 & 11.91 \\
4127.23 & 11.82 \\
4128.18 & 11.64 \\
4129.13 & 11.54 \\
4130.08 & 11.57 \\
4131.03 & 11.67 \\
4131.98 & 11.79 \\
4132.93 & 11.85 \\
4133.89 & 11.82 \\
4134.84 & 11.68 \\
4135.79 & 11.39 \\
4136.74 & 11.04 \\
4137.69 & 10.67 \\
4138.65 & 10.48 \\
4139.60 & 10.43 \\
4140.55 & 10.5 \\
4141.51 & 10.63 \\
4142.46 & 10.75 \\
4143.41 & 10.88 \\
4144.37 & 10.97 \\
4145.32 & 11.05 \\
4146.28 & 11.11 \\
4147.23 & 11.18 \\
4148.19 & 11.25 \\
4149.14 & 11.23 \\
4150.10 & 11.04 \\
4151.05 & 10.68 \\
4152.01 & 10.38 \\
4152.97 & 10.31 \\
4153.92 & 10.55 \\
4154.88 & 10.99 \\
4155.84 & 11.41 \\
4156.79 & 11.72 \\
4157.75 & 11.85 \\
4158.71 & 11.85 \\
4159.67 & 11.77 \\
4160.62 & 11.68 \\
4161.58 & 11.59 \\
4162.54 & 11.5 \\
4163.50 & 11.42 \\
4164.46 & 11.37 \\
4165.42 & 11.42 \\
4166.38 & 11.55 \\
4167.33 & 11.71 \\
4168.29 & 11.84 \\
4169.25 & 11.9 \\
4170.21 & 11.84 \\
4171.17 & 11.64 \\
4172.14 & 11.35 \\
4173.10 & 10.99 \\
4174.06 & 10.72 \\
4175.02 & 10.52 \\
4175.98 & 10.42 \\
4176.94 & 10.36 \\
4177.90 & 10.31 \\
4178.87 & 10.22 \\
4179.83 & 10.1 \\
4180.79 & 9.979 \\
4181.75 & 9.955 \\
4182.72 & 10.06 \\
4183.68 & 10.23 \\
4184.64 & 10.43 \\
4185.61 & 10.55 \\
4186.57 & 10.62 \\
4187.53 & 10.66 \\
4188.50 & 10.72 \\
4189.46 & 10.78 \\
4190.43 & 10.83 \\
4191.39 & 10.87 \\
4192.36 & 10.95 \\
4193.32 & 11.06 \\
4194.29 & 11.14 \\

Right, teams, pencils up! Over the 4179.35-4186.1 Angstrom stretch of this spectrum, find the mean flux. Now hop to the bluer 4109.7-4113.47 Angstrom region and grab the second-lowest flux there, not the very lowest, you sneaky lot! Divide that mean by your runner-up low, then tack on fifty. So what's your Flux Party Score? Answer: 50.9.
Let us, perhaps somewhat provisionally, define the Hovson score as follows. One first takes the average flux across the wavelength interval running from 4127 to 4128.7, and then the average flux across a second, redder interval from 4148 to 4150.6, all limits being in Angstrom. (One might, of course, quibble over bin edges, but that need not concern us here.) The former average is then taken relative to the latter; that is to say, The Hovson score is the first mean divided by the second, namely 1.05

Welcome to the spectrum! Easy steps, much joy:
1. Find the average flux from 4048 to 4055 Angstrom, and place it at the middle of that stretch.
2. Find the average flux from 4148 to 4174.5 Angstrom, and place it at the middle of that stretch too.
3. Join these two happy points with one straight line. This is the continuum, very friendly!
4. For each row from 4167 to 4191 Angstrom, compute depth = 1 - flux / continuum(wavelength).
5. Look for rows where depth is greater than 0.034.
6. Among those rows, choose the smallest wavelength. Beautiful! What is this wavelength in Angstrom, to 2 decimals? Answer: 4173.10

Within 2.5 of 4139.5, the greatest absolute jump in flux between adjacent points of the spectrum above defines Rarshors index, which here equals 0.19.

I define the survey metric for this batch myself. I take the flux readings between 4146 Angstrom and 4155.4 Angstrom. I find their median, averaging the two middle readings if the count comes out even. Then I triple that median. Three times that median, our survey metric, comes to 33.0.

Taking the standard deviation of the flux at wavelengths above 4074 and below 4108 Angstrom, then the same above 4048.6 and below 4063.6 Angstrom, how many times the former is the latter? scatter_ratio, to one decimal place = 0.2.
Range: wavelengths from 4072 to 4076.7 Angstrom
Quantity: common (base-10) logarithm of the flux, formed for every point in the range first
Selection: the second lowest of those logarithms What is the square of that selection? 1.05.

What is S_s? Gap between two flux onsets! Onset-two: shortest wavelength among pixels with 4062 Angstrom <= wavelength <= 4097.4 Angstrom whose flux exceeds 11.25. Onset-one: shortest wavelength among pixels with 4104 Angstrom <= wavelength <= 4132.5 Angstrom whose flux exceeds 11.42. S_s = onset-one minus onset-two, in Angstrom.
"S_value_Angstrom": 41.6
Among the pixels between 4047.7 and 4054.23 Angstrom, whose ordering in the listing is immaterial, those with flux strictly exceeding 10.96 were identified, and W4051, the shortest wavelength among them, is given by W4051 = 4053.76 Angstrom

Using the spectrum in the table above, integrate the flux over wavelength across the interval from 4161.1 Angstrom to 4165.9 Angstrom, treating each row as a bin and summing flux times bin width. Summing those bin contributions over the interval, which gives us 55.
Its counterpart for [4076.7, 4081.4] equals 49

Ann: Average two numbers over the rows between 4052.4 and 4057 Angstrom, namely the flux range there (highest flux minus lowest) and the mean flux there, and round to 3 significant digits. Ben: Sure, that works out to 5.68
